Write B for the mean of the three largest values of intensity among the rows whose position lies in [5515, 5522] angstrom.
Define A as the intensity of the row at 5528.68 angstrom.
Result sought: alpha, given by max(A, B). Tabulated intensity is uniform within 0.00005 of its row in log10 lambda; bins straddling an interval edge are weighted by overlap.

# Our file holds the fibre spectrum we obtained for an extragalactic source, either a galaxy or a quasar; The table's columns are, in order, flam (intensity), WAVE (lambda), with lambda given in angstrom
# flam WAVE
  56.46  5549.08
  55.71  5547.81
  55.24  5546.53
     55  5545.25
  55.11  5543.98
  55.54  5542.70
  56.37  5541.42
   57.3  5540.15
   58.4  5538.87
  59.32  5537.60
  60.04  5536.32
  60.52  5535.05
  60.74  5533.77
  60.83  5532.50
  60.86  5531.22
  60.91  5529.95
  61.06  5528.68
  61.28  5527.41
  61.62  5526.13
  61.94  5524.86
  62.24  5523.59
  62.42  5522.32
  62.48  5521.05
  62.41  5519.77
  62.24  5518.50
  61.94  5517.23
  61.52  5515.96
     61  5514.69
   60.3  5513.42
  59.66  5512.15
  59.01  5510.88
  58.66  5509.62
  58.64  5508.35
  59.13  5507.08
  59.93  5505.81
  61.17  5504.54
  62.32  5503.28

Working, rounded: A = 61.06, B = 62.4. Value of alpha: 62.4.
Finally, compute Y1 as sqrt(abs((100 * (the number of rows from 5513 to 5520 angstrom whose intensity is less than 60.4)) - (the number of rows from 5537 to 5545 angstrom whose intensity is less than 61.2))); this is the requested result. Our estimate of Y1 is 10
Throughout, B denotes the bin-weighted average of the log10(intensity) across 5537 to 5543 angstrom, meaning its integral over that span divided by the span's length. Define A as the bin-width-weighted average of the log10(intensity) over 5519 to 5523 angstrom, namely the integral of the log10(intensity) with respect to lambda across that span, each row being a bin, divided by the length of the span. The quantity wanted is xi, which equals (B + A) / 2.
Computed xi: 1.78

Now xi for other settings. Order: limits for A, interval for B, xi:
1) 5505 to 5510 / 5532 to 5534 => 1.78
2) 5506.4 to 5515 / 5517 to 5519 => 1.78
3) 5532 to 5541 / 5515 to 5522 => 1.78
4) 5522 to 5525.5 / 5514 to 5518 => 1.79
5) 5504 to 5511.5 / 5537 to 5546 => 1.76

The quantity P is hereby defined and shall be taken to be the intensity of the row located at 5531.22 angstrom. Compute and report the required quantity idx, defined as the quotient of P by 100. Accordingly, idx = 0.61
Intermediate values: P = 60.86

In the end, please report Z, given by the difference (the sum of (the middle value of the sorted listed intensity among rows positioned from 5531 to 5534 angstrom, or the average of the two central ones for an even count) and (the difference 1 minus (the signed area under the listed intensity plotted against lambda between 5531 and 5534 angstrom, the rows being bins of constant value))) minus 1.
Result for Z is -121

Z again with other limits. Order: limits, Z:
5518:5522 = -187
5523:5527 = -185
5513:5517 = -183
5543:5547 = -165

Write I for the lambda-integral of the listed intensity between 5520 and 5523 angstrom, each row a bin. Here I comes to 187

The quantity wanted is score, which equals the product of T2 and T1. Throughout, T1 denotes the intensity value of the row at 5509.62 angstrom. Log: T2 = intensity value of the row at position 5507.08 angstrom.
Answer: 3469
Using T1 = 58.66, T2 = 59.13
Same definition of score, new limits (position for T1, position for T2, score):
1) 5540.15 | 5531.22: 3487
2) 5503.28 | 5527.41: 3819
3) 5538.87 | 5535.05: 3534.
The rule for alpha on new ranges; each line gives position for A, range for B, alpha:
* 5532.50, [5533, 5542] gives 60.8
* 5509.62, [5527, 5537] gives 61.1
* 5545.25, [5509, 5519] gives 61.9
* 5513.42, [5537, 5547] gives 60.3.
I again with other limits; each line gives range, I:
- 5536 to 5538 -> 119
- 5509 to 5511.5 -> 148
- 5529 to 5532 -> 183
